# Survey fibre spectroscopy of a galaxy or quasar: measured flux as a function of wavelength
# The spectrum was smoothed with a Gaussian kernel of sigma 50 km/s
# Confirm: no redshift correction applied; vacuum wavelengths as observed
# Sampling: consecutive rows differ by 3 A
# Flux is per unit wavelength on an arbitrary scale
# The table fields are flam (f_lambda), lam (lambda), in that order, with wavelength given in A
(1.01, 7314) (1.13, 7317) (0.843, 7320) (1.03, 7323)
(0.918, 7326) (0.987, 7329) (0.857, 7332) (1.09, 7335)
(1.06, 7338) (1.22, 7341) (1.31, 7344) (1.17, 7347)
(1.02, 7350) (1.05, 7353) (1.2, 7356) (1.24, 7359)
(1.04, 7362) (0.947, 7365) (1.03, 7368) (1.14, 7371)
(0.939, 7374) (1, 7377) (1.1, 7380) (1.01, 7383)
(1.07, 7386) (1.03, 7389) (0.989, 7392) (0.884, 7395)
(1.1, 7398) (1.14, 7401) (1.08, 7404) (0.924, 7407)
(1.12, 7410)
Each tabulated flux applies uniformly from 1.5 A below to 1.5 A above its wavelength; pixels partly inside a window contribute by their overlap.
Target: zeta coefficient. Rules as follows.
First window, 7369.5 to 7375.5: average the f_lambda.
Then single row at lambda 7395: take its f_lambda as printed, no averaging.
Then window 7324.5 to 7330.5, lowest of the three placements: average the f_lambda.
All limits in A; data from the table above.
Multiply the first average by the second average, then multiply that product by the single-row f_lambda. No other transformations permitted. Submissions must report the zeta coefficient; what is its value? 0.88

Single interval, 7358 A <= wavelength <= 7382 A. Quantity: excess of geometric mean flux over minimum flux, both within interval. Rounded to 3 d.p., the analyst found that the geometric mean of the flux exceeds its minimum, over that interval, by 0.111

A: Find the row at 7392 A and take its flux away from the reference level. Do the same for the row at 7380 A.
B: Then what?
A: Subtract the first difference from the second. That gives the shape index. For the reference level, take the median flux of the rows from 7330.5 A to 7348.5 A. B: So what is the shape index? -0.111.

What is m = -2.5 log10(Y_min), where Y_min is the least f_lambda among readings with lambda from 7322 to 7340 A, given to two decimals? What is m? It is 0.17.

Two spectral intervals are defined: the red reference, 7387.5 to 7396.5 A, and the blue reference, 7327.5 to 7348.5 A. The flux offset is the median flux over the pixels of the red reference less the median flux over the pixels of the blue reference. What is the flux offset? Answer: -0.10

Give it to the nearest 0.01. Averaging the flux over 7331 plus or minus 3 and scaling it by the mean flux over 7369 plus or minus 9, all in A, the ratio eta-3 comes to 0.91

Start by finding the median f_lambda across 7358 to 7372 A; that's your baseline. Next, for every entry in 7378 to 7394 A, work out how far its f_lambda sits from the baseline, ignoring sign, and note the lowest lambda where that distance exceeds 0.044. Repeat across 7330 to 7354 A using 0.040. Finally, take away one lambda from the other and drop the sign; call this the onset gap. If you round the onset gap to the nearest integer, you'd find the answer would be 48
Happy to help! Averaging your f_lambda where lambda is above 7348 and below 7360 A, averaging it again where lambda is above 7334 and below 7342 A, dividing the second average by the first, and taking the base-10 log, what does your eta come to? 0.00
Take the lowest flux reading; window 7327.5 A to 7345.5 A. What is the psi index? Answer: 0.857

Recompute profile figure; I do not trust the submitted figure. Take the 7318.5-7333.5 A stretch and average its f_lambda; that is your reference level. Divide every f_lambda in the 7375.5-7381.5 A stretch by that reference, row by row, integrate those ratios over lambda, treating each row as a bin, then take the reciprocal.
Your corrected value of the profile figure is 0.15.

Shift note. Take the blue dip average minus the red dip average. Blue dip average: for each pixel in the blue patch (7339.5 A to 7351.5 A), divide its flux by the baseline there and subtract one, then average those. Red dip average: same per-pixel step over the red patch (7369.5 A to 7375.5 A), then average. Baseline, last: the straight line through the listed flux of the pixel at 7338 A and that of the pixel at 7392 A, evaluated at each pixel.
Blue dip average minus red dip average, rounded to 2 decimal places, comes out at 0.10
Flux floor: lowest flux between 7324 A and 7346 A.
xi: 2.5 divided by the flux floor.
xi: 2.92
